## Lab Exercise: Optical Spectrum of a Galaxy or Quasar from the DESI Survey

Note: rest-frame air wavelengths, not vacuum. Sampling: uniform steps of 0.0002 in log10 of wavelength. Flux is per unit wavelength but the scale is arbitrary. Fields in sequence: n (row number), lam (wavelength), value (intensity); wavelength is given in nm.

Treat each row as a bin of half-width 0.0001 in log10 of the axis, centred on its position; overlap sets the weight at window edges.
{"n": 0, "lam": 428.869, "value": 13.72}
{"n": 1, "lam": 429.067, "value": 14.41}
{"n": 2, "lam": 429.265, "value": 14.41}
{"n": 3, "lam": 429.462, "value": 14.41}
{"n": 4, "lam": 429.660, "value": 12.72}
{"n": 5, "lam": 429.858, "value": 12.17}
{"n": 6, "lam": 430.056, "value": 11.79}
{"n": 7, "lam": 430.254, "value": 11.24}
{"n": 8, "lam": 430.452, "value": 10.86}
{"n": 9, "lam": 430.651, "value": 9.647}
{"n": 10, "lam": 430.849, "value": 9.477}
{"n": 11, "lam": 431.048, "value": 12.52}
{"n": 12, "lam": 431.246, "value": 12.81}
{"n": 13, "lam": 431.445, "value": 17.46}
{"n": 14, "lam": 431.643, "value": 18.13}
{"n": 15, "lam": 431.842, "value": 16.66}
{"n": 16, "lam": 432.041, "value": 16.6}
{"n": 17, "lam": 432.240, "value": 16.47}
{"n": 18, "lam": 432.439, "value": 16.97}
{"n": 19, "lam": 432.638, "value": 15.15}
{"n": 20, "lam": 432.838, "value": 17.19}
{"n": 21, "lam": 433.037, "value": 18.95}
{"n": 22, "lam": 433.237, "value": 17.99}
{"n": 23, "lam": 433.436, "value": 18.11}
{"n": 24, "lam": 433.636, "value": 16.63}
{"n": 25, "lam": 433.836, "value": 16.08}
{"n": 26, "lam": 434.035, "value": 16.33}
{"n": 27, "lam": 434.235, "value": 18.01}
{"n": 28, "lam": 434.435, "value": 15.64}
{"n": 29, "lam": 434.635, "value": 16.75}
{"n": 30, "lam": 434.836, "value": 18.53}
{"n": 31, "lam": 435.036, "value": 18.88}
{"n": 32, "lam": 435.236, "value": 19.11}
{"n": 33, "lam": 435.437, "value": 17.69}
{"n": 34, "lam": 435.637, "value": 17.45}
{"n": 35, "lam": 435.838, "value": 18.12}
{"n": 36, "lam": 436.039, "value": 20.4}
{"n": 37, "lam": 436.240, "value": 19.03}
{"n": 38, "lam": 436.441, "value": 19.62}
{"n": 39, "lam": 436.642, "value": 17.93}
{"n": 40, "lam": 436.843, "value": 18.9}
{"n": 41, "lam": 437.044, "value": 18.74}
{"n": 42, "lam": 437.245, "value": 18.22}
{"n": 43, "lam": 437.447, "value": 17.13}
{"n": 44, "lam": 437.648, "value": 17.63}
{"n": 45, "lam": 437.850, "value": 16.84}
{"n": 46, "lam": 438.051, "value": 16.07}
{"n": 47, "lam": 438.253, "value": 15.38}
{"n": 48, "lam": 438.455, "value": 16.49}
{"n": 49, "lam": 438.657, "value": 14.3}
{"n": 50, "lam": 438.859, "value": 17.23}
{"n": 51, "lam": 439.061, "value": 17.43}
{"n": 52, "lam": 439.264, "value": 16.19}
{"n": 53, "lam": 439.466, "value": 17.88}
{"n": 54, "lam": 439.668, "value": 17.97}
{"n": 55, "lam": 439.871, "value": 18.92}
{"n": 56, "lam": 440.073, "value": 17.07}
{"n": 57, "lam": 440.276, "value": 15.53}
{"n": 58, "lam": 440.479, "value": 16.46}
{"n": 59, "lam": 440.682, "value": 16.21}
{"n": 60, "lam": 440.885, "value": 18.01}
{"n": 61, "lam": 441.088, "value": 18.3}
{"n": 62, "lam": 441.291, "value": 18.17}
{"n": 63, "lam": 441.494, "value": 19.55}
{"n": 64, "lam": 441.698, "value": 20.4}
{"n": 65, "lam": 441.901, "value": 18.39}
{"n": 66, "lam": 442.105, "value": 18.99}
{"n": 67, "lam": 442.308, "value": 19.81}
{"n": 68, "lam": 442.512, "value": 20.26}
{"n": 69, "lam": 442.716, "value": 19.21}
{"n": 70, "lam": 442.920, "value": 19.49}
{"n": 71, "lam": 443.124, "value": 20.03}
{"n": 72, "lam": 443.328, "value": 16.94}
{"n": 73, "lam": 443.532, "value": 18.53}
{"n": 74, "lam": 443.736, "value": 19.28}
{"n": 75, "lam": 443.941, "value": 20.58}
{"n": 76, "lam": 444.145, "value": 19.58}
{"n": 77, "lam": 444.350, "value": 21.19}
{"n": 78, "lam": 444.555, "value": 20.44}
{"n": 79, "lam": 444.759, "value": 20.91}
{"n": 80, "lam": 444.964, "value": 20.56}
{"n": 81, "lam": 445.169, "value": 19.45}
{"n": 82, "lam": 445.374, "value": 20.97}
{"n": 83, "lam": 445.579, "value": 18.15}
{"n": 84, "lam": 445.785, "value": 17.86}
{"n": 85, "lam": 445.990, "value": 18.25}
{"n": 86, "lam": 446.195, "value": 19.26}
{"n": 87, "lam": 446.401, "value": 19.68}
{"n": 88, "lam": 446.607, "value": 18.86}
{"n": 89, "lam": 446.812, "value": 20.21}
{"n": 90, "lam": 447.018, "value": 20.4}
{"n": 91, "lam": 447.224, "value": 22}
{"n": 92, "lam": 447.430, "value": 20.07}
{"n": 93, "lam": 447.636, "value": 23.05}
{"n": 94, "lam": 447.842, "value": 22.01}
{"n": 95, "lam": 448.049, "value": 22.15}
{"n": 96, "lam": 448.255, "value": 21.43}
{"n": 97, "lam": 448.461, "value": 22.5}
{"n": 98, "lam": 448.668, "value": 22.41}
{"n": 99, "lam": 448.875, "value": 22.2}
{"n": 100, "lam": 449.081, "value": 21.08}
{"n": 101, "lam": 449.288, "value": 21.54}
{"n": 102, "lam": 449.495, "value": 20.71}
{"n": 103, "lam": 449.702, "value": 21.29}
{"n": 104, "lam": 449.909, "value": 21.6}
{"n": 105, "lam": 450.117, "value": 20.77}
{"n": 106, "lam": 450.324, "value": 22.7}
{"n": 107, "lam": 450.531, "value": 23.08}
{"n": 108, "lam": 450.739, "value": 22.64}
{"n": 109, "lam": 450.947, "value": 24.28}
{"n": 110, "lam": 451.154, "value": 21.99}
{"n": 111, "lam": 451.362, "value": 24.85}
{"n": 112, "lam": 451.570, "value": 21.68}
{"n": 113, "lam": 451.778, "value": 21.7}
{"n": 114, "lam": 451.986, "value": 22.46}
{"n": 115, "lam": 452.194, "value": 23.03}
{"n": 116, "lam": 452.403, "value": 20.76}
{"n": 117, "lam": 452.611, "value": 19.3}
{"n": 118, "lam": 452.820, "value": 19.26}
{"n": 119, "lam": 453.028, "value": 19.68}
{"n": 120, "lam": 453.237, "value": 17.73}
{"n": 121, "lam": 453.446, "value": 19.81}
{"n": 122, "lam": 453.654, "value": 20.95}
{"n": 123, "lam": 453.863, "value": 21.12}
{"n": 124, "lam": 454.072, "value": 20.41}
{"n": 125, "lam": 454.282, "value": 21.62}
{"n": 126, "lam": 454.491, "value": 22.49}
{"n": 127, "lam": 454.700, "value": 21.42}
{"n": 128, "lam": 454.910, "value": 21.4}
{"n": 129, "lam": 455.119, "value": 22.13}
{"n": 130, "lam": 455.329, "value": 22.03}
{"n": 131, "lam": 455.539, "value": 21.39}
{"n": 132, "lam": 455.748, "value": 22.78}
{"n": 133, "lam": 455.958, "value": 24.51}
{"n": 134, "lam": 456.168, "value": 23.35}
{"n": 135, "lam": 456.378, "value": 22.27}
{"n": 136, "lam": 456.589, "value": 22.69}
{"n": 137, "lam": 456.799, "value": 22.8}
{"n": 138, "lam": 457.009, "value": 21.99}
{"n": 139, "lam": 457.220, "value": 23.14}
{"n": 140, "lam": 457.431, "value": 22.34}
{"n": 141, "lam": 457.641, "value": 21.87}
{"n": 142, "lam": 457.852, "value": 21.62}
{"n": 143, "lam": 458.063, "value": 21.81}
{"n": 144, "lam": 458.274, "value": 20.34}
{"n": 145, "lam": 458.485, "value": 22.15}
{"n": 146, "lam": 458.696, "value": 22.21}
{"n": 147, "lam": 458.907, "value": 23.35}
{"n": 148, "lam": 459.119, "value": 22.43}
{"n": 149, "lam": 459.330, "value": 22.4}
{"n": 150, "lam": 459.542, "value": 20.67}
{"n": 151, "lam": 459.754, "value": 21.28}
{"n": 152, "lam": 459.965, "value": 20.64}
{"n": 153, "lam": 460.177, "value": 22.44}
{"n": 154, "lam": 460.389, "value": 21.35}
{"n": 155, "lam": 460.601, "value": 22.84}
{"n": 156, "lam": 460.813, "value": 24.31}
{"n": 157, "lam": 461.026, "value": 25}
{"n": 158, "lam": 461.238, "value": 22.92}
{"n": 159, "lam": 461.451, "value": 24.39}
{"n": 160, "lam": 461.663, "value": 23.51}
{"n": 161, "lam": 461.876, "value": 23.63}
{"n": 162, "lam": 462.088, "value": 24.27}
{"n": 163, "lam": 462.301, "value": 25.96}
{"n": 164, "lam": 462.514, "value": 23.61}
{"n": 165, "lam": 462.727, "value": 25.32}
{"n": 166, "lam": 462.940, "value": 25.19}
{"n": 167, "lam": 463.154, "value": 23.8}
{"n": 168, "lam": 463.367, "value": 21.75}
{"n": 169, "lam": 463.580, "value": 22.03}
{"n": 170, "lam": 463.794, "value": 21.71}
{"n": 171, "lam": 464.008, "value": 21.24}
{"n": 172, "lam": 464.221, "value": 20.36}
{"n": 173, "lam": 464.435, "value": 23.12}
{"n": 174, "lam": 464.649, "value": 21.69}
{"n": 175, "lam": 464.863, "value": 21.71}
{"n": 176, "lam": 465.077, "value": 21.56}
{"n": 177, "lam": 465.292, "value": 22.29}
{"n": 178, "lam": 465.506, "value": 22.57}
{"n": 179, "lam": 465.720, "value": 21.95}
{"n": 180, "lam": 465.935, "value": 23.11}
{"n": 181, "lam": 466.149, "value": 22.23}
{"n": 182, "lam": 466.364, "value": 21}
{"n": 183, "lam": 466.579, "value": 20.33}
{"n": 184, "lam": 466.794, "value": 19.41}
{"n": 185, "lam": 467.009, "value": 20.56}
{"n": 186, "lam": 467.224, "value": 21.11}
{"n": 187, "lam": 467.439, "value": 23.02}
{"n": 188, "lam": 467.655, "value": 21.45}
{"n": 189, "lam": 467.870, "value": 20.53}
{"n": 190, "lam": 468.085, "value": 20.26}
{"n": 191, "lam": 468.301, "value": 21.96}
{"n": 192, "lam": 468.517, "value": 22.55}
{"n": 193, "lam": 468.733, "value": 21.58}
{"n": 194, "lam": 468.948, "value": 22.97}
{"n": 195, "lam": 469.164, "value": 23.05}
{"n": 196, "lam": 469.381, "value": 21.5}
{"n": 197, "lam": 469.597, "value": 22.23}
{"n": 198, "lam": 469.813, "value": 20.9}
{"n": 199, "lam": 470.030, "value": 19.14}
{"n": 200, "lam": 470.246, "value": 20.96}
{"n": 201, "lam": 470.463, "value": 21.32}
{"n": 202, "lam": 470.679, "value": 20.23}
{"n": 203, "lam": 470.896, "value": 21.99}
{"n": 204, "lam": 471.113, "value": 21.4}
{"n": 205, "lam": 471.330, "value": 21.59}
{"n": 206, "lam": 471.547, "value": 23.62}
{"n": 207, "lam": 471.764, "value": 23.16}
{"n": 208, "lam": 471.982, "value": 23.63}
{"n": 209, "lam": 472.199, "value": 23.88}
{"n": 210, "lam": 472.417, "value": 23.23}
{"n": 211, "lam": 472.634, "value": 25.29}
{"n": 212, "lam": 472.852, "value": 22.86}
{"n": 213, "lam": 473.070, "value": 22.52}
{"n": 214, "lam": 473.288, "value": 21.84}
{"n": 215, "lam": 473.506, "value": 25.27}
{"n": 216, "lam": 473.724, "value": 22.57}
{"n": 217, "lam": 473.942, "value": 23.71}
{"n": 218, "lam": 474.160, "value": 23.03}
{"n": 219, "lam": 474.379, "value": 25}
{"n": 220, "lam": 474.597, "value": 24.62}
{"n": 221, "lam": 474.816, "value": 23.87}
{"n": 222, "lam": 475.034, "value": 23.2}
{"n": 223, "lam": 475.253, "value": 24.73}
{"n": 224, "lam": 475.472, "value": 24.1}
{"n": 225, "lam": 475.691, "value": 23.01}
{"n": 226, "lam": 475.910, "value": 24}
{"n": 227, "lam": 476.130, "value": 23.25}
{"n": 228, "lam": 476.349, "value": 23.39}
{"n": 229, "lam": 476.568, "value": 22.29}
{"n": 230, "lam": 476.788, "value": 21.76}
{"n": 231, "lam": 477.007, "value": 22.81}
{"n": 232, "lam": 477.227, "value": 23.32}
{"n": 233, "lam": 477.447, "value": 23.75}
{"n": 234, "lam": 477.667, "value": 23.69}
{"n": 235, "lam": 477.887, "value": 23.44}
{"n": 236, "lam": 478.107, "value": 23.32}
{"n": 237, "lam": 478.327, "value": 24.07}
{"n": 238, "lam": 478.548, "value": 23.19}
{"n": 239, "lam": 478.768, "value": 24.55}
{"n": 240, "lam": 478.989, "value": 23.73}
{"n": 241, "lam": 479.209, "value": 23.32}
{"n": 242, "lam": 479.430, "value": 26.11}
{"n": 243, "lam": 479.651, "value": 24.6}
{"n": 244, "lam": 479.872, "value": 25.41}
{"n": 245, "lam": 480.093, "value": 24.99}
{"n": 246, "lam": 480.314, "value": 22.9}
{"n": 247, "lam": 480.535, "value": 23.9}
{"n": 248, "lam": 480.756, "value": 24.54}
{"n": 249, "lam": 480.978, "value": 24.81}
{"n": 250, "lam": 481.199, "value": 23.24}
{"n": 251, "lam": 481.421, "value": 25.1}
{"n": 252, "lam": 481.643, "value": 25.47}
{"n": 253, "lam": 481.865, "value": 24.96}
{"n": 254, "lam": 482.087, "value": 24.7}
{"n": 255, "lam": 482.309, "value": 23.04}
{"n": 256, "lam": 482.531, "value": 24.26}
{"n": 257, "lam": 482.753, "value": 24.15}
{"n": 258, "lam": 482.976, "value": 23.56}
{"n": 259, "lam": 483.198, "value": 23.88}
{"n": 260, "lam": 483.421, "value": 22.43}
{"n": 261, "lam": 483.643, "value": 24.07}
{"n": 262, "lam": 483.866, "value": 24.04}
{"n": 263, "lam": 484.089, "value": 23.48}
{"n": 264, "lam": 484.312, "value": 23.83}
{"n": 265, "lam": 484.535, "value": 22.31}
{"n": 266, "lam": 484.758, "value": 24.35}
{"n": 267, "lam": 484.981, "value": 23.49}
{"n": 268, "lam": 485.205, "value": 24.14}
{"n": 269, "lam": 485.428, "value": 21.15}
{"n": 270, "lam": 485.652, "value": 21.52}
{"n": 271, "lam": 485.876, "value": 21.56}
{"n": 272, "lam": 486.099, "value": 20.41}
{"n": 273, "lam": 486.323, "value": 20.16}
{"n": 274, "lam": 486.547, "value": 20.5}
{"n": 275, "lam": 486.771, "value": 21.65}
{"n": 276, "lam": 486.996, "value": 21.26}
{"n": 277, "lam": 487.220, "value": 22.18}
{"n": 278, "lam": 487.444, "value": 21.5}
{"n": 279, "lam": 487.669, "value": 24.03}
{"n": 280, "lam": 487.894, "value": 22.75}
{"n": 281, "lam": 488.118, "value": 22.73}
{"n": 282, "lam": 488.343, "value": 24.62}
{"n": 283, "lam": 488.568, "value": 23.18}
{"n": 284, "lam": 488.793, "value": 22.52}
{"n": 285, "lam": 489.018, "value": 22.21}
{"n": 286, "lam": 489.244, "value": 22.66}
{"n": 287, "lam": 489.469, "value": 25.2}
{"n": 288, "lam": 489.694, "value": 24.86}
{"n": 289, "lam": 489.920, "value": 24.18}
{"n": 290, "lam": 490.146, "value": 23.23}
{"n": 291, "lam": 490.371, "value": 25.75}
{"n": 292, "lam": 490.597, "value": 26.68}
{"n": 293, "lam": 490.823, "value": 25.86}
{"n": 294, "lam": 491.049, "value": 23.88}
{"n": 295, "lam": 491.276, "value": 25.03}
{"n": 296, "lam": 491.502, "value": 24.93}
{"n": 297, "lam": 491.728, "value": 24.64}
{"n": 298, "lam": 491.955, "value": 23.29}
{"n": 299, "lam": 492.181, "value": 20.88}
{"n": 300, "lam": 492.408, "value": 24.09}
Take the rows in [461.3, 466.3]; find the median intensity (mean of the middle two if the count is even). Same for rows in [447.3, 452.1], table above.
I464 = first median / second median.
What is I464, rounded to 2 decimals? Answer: 1.03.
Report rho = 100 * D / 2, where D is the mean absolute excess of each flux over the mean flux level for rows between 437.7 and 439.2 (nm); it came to 43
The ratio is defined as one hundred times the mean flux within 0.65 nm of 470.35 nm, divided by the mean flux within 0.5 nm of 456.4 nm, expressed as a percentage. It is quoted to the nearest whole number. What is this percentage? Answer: 90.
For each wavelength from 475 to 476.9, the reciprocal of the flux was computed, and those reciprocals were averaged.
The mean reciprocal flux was 0.0430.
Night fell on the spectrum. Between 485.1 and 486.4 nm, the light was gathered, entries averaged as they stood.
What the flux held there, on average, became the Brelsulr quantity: 21.5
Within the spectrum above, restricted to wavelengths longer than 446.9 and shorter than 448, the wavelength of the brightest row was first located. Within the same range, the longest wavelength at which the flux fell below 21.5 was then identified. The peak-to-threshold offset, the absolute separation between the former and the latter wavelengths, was 0.21 nm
